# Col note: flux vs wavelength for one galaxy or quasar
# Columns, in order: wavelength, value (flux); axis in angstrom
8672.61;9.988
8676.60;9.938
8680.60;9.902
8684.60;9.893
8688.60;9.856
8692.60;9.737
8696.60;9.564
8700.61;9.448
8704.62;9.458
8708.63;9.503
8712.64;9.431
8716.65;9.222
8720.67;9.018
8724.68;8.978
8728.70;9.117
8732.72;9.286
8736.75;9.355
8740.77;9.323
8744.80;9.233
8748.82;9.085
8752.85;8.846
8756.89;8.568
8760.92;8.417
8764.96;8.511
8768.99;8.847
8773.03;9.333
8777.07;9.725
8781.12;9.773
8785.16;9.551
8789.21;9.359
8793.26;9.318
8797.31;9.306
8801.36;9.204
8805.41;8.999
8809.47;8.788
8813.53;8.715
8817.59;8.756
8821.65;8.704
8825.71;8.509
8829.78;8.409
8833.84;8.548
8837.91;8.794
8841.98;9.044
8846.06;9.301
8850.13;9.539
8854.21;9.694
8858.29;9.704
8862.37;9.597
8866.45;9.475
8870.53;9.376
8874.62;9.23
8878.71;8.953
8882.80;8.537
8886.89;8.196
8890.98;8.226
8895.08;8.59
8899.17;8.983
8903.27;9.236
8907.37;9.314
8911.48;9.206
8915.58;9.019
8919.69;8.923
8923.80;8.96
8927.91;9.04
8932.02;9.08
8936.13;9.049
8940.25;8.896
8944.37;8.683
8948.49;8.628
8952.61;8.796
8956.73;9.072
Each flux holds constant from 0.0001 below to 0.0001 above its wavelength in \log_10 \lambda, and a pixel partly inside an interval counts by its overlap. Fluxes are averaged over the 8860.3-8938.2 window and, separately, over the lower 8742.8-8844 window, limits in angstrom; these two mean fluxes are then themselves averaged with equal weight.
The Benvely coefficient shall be 8.99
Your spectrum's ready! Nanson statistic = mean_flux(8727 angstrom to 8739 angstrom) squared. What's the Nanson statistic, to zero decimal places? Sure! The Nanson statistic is 86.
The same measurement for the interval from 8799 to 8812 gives 81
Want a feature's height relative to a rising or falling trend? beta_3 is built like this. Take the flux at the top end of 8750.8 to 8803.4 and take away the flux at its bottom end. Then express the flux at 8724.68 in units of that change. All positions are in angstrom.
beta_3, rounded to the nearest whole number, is 25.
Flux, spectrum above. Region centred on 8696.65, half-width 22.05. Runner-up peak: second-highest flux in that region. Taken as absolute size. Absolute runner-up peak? 9.90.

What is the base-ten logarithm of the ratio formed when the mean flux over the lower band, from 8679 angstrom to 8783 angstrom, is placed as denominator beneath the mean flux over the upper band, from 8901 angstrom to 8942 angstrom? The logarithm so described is -0.010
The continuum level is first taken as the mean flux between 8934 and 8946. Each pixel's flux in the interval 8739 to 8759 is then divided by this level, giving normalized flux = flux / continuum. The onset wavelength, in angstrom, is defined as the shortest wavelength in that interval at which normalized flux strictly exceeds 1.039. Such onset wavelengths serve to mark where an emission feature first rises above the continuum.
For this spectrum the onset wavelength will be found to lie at 8740.77 angstrom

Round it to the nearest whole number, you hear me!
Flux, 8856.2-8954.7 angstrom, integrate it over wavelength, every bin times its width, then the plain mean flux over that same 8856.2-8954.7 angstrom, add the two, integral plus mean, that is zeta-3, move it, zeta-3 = 894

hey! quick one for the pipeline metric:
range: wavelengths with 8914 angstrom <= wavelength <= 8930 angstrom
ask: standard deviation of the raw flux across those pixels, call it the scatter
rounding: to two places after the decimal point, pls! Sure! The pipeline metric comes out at 0.05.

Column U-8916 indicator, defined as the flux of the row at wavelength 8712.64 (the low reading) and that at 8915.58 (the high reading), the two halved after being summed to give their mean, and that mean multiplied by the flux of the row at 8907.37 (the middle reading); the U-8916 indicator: 86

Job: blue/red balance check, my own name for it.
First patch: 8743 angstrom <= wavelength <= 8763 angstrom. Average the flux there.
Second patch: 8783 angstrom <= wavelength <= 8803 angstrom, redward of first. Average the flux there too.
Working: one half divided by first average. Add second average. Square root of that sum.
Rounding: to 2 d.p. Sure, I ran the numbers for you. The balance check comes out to 3.07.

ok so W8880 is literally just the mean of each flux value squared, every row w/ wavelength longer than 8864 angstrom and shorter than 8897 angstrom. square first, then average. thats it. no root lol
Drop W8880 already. 78.1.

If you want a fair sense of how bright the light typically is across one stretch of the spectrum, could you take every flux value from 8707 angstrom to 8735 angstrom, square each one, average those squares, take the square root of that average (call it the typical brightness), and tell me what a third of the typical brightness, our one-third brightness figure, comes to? 3.07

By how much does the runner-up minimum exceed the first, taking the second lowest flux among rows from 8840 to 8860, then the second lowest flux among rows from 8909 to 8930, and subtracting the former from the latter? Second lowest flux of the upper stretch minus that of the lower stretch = -0.34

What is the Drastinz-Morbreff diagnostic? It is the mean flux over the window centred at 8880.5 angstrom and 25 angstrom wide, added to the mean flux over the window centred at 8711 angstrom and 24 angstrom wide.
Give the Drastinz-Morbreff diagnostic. 18.1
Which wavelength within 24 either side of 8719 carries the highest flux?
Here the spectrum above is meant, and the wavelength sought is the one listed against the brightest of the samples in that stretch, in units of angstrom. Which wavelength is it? 8696.60 angstrom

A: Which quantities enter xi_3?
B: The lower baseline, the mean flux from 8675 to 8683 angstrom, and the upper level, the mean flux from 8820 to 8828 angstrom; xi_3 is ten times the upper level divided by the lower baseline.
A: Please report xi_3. 8.7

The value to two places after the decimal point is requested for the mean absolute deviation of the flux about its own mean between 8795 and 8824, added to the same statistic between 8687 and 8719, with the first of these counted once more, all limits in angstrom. 0.56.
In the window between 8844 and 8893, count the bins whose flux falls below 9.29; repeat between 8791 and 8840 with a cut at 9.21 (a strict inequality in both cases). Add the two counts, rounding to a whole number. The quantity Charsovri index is 15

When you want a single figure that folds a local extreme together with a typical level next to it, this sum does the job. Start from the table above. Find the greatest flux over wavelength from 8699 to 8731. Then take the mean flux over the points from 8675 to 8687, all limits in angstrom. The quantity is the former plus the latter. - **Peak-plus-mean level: 19.4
